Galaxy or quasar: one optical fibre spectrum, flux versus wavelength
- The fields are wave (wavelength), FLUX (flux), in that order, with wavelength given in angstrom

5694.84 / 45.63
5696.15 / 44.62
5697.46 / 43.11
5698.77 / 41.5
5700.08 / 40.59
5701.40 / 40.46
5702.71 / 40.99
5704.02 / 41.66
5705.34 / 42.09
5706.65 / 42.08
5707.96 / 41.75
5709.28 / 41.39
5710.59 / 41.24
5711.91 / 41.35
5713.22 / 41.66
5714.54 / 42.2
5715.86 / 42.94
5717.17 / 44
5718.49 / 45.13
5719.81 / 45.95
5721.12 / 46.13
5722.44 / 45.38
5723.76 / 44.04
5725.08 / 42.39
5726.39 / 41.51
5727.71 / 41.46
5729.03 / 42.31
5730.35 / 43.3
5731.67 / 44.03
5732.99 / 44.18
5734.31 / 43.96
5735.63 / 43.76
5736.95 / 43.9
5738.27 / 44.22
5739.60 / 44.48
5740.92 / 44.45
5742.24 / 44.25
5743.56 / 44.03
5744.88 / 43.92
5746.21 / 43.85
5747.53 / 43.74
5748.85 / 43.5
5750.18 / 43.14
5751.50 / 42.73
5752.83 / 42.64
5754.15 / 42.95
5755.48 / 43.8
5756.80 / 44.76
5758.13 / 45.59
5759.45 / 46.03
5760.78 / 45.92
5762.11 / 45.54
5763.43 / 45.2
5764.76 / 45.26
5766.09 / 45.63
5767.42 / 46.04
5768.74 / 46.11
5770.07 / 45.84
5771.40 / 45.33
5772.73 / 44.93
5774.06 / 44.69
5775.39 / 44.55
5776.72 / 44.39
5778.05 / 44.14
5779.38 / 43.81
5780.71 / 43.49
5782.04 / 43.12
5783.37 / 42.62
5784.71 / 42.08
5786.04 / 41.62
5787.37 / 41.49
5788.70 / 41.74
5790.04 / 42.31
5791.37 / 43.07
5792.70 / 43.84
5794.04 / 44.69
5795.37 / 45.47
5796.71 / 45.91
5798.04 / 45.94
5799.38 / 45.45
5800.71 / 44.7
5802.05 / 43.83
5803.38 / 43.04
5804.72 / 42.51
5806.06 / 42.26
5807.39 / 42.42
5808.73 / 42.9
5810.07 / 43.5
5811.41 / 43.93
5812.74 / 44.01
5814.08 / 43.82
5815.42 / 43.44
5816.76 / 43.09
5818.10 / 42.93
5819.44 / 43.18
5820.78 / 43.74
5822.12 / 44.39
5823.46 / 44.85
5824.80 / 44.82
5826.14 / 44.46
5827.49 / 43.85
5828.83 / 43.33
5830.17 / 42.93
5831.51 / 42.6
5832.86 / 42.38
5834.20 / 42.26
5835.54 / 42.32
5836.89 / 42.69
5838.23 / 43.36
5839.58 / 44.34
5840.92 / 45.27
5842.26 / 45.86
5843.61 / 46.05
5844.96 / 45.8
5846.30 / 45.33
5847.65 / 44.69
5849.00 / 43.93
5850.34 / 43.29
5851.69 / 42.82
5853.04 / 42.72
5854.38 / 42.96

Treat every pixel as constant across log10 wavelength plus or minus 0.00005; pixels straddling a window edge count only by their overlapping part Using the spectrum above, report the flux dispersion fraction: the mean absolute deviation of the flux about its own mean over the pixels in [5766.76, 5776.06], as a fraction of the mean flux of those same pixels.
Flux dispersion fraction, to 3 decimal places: 0.012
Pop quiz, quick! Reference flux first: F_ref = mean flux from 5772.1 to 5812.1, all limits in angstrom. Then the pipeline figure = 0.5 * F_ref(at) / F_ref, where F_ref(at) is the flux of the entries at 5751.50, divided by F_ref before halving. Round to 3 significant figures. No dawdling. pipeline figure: 0.490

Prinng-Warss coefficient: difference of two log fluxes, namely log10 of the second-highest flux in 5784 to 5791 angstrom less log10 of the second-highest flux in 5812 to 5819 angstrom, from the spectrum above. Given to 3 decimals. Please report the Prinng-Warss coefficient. -0.018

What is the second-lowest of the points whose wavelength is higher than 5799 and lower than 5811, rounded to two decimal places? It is 42.42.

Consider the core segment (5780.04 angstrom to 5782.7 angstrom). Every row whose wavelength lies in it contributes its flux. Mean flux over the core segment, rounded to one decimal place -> 43.3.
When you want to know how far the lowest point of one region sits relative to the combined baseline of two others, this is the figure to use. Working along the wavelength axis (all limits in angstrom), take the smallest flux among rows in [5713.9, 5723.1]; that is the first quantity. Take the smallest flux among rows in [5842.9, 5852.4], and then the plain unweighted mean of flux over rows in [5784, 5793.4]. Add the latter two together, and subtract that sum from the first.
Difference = -42.9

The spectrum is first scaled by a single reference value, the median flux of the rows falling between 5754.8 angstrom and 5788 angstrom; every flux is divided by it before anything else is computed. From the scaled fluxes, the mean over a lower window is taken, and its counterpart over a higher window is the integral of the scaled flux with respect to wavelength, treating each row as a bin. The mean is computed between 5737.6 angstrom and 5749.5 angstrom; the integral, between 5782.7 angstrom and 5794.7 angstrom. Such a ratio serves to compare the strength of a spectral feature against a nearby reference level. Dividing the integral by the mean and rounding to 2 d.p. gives 11.60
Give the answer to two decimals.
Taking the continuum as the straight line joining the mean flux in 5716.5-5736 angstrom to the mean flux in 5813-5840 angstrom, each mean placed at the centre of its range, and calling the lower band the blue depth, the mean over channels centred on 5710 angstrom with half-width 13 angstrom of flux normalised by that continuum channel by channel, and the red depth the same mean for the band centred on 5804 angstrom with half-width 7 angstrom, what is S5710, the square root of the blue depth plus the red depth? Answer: 1.40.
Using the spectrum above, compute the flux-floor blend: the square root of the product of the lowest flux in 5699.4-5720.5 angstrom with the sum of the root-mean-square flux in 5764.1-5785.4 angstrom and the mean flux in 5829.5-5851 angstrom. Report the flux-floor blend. 59.8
